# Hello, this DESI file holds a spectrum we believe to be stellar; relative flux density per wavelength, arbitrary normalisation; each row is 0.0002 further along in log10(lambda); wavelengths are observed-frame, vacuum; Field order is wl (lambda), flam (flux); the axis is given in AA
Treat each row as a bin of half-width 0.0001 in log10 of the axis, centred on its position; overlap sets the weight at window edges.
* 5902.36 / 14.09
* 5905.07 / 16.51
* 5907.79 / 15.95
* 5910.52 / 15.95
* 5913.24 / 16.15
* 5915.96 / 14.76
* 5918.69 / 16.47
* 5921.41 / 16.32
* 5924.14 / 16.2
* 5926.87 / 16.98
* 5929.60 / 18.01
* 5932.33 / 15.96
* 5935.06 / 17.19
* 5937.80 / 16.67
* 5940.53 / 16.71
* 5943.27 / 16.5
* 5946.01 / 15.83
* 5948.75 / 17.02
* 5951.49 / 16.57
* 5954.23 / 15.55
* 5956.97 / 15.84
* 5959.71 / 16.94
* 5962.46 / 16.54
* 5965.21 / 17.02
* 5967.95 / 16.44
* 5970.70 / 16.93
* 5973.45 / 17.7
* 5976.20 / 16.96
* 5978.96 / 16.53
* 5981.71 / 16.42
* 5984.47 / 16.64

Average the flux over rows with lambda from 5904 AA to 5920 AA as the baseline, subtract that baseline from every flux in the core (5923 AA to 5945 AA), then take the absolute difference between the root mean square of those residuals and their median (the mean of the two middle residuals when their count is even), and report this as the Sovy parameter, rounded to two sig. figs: 0.28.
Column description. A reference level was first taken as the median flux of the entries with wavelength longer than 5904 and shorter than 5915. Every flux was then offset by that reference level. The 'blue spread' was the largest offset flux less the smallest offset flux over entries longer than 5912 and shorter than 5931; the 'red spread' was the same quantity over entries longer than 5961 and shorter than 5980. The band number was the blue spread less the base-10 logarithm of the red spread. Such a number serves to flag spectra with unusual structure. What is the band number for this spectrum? 3.1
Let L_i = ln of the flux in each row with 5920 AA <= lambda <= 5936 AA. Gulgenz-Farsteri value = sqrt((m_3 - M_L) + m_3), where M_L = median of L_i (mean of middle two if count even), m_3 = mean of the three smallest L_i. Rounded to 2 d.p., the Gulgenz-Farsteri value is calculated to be 1.66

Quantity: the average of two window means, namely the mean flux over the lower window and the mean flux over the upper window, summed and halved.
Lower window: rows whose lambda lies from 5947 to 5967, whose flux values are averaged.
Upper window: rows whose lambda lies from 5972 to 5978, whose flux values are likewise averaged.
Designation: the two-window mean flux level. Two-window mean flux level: 16.9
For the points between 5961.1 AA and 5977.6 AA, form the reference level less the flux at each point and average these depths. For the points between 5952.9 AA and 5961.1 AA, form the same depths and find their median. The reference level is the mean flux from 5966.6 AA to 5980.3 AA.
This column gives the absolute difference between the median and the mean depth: 1.1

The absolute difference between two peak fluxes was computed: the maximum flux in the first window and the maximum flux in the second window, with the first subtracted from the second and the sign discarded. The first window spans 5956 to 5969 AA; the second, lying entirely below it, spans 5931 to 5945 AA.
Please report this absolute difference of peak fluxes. 0.2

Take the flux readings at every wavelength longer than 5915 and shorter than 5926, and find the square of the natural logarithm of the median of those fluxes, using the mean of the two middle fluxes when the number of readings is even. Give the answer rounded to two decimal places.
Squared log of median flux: 7.78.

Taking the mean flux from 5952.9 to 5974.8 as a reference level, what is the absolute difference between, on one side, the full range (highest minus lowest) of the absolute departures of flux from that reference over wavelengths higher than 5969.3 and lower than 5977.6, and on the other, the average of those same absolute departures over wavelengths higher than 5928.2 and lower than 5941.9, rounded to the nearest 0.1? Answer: 0.2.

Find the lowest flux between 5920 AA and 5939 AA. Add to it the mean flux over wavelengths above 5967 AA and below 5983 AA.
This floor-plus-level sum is 32.8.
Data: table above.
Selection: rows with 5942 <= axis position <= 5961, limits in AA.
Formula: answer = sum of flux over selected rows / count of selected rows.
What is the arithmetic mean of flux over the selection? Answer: 16.32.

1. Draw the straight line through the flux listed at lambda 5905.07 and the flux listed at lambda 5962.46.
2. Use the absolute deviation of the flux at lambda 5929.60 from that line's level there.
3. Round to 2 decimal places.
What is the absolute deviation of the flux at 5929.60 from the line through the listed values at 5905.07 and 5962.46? 1.49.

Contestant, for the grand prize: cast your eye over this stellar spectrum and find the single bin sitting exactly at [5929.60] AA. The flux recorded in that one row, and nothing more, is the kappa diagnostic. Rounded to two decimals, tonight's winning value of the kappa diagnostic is 18.01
